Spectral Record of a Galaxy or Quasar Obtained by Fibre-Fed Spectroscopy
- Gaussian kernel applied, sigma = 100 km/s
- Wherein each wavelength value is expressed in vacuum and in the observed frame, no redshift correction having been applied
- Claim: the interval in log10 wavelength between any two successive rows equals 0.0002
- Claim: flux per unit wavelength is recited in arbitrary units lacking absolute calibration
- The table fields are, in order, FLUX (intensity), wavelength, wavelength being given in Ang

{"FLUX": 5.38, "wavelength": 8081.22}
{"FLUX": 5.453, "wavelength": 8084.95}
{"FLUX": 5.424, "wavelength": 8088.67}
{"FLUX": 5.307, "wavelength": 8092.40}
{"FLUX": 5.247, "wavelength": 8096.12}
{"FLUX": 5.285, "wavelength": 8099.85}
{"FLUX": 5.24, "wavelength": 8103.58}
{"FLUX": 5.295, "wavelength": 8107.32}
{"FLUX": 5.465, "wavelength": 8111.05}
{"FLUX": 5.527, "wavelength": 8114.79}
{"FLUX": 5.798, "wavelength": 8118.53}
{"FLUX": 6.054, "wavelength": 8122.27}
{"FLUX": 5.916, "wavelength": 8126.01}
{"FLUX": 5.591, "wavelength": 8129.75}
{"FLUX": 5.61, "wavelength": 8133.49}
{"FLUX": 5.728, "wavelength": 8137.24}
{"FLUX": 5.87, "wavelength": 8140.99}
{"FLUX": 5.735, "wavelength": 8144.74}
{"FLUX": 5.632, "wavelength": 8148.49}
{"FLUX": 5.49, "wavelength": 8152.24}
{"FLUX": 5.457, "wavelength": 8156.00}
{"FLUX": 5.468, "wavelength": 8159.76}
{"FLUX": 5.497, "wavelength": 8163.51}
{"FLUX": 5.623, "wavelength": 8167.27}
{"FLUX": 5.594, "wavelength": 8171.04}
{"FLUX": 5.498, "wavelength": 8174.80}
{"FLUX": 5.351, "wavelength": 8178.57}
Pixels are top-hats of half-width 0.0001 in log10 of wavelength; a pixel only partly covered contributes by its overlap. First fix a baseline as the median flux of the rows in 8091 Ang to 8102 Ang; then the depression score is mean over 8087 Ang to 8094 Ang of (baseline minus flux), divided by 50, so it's -0.0016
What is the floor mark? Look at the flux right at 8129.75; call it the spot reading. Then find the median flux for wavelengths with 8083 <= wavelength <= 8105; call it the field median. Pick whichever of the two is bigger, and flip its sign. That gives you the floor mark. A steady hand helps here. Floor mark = -5.59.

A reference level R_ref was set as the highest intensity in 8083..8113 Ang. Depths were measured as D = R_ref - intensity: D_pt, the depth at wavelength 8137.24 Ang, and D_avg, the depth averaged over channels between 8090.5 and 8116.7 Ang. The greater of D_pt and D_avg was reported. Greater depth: 0.13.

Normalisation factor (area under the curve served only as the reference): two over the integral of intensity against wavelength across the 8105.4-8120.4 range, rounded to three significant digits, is 0.0242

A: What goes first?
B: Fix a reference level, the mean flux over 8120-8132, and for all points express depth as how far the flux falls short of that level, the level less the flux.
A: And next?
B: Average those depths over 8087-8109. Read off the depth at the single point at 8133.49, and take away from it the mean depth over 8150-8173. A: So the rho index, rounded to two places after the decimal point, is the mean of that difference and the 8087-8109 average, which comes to 0.23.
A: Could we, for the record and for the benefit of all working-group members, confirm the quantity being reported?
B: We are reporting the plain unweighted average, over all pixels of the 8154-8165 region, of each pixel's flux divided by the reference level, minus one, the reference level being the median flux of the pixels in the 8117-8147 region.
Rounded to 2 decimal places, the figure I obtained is -0.05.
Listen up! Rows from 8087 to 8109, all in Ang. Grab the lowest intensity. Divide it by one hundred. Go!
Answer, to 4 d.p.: 0.0524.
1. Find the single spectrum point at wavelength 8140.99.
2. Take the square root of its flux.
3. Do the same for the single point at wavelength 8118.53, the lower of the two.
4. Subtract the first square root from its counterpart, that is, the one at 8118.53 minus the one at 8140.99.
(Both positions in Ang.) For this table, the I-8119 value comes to -0.015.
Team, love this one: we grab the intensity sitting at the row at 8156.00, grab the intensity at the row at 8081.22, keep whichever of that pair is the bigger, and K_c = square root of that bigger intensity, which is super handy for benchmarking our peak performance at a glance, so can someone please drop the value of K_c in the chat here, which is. 2.34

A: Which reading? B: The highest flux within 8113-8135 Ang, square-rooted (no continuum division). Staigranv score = 2.460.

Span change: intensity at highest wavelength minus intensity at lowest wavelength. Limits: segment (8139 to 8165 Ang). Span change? -0.4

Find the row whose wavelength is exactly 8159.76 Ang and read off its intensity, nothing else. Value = 5.468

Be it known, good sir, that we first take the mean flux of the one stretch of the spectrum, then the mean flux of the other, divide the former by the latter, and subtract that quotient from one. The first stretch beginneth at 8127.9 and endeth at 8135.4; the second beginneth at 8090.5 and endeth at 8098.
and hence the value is -0.061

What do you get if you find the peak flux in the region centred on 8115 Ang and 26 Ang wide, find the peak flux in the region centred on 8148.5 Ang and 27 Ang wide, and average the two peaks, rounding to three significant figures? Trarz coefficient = 5.96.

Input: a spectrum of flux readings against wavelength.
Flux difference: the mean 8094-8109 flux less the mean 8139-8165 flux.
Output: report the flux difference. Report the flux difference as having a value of -0.33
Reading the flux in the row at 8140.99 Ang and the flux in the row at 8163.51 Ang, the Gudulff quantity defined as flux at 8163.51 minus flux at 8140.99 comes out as -0.4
